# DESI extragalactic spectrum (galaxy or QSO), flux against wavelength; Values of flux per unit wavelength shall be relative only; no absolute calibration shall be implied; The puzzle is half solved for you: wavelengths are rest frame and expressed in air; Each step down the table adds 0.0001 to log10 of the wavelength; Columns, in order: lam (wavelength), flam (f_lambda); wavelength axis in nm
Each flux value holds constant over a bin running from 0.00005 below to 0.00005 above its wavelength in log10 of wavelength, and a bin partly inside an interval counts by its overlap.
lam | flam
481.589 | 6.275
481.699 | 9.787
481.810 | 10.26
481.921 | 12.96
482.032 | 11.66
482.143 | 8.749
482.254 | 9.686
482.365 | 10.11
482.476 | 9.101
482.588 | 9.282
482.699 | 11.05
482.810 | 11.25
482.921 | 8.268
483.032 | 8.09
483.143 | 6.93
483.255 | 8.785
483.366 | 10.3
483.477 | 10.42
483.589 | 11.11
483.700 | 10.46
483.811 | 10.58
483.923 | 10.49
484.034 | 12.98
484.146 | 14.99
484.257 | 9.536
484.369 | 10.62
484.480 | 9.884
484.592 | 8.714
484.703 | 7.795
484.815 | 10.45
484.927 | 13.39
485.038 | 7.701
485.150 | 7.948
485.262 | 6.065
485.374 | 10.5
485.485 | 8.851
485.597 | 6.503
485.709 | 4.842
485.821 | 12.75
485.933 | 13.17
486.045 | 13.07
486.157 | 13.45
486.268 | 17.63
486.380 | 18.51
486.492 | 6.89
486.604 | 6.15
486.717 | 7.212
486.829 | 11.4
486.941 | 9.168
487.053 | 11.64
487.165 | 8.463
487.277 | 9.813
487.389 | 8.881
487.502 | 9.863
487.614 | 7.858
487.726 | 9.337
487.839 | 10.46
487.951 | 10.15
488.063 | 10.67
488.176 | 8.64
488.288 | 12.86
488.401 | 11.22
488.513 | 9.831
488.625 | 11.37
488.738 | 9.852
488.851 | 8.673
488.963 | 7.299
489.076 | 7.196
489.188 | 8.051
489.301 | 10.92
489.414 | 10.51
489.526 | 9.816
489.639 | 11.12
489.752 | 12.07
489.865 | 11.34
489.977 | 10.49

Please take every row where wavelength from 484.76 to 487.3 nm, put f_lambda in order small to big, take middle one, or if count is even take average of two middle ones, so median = 9.8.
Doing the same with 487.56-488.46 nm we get 10.3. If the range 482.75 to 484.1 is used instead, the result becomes 10.4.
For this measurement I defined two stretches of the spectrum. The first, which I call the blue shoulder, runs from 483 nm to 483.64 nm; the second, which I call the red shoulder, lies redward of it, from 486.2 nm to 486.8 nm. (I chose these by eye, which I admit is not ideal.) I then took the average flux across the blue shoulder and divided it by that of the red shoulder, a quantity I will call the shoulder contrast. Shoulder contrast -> 0.82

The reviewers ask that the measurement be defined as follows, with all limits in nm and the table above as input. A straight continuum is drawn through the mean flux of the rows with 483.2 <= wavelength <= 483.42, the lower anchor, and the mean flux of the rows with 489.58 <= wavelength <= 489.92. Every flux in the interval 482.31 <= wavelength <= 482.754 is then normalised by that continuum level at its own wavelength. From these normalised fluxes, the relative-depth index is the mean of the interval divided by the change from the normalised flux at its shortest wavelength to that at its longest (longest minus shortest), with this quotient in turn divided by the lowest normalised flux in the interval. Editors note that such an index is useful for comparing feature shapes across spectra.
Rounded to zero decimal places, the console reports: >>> 12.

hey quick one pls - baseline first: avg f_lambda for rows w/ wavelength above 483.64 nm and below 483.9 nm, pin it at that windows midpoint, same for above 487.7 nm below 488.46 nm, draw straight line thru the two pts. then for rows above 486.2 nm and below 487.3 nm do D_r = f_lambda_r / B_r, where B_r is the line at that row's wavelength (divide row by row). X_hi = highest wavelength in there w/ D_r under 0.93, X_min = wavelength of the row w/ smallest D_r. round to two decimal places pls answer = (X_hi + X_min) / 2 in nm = 486.88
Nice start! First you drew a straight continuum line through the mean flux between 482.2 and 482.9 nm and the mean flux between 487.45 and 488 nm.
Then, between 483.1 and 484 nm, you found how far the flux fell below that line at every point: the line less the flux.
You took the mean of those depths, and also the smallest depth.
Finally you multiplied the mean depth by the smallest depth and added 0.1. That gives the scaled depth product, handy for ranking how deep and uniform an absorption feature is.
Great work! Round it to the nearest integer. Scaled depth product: 0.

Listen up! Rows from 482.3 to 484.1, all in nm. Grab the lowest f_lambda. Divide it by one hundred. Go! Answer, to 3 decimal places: 0.069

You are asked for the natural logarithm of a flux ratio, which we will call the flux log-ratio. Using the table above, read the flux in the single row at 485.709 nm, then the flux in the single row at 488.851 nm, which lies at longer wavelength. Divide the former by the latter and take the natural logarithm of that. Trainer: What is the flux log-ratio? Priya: -0.58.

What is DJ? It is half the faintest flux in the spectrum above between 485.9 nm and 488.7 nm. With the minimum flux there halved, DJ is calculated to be 3.1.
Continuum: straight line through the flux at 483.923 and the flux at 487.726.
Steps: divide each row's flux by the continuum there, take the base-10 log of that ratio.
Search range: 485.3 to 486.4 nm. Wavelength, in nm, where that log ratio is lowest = 485.709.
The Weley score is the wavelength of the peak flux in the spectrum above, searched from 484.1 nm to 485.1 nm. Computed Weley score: 484.146 nm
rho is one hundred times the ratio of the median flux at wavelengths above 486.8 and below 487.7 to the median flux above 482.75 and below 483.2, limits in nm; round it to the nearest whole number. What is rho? 116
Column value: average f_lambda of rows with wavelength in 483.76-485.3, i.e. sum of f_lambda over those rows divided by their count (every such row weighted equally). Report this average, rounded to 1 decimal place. 10.1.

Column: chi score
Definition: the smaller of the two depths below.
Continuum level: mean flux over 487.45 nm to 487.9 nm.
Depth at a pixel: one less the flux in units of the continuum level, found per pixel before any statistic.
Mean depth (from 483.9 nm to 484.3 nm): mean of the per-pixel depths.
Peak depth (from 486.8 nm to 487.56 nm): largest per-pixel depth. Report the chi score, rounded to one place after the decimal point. -0.3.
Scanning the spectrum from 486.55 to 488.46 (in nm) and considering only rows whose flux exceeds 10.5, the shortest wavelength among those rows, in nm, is 486.829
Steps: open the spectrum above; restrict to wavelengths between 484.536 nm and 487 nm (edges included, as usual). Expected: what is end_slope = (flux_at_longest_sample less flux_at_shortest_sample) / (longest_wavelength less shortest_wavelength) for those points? 0.2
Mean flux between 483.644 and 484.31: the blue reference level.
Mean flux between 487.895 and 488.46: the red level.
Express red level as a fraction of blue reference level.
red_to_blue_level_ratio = 0.93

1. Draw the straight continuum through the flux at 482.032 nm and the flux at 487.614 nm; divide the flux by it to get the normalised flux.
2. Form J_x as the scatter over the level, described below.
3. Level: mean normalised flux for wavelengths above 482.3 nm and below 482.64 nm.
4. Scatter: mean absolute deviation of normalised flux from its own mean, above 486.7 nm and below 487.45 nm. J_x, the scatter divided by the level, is 0.18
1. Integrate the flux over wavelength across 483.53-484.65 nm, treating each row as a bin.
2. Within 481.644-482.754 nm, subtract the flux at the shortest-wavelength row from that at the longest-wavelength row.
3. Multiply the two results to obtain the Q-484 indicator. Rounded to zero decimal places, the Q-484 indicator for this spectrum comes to 15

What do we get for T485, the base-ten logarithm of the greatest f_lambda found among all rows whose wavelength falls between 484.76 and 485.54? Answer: 1.13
